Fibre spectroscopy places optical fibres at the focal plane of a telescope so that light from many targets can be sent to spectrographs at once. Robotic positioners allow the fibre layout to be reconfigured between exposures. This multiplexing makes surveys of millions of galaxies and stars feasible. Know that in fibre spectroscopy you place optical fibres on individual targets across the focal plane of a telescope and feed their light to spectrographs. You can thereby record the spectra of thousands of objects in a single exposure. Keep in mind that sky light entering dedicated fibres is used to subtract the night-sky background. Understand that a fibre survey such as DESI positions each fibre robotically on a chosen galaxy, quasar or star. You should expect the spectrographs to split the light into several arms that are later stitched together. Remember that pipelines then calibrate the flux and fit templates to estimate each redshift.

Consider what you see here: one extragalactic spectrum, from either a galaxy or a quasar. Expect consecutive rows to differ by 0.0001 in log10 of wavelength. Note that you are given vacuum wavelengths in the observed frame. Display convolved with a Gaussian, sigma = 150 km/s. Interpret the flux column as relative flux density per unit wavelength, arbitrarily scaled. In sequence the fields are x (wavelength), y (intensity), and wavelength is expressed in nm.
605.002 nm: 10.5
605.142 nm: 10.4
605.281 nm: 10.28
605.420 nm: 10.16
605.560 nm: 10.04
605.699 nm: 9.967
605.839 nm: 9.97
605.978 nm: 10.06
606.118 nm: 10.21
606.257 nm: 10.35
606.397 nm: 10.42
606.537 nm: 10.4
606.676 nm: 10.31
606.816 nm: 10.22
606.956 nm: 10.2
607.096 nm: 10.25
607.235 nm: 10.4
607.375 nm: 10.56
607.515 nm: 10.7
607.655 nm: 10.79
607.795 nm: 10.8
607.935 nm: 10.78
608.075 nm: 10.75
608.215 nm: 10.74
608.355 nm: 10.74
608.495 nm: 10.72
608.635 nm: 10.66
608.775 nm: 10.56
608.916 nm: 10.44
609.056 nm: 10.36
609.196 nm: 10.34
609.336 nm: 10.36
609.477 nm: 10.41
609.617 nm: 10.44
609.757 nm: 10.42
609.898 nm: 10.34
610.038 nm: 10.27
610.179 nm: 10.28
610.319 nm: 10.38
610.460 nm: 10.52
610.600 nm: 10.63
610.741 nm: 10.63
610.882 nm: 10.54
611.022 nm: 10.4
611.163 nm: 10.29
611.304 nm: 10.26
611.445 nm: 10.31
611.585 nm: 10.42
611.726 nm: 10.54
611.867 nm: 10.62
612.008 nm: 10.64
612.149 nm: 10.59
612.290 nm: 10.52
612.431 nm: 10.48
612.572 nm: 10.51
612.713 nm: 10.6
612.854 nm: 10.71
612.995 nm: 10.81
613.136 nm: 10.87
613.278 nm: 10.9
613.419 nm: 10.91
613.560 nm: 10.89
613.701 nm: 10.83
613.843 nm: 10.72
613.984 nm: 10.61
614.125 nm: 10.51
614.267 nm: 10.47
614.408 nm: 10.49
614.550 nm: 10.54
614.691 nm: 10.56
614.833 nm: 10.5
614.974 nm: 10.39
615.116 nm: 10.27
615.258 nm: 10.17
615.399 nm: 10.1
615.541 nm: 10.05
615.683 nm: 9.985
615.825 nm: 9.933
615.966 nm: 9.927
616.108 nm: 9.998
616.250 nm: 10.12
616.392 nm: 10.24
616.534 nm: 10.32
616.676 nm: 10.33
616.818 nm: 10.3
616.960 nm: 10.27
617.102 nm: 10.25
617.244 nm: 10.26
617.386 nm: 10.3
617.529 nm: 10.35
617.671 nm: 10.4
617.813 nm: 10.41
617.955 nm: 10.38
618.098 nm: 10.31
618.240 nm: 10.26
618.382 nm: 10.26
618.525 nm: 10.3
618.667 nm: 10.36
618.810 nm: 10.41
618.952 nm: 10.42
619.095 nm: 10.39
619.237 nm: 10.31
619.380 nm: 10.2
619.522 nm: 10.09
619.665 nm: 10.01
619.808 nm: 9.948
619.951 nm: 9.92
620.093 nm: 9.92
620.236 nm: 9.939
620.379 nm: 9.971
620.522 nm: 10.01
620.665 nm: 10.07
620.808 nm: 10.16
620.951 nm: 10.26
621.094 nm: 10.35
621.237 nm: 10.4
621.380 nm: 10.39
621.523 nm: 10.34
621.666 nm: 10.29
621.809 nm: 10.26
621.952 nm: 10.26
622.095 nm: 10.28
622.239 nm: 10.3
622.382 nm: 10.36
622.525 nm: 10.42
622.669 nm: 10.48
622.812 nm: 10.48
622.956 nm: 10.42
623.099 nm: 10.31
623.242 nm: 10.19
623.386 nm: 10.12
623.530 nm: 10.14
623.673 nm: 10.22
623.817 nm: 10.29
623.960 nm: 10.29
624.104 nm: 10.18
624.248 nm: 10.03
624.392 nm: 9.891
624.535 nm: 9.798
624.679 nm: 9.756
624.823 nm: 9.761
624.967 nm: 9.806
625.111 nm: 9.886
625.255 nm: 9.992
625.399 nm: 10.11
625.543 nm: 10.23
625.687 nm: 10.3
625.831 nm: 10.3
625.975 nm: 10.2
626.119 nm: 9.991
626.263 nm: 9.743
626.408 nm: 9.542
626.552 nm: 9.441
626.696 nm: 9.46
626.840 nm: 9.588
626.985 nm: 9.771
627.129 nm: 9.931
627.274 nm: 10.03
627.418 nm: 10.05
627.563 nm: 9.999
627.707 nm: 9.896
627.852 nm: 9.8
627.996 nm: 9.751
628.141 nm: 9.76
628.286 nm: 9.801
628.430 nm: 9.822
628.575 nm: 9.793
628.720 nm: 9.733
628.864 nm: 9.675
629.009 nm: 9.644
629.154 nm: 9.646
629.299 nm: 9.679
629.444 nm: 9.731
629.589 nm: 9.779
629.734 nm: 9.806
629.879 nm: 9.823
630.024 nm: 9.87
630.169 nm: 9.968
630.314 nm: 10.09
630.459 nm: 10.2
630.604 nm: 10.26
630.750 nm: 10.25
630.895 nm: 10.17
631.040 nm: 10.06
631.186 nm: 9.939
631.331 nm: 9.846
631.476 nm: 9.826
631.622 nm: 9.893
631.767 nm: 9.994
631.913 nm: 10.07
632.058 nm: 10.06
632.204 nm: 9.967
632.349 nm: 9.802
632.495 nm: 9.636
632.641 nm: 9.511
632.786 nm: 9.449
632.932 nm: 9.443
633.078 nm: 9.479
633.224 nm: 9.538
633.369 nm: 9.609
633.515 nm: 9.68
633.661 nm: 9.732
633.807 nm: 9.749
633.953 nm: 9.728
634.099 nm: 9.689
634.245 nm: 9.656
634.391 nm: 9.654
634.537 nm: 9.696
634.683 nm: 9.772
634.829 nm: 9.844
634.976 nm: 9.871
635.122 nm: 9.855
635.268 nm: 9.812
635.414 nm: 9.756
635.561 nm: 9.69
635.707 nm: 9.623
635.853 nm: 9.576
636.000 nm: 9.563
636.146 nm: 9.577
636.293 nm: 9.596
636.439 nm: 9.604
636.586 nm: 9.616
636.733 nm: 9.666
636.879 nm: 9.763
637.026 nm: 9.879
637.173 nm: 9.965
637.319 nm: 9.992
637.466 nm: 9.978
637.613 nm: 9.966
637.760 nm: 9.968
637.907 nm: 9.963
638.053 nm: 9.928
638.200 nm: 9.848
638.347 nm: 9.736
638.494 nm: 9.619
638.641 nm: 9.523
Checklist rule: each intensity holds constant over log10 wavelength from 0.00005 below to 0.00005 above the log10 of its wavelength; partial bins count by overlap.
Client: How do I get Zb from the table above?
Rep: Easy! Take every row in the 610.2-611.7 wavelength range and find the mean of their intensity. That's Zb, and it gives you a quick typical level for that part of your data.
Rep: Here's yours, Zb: 10.44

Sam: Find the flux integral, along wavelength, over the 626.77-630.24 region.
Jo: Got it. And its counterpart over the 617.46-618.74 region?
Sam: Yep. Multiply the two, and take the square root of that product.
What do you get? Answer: 21.2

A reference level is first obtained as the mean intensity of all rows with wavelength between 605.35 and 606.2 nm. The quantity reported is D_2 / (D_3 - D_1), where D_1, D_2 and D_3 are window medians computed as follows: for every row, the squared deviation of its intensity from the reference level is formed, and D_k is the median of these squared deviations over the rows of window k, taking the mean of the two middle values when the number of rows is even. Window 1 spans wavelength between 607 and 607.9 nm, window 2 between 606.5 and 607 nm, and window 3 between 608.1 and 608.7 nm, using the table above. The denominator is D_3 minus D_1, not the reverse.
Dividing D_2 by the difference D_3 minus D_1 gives 0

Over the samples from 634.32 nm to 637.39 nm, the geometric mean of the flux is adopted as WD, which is 9.7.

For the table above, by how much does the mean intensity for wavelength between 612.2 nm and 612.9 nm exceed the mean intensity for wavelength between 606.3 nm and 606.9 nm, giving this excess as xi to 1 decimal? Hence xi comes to 0.2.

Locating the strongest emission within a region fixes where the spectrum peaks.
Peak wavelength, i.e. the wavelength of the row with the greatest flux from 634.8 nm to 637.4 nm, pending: 637.319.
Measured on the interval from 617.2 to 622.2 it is 618.952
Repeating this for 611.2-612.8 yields 612.008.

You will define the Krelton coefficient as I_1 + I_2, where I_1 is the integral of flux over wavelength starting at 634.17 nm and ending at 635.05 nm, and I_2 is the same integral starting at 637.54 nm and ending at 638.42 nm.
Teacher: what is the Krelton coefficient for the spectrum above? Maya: 17.3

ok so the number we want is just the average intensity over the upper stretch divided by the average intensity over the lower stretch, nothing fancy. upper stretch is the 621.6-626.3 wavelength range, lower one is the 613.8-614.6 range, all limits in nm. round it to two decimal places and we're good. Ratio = 0.96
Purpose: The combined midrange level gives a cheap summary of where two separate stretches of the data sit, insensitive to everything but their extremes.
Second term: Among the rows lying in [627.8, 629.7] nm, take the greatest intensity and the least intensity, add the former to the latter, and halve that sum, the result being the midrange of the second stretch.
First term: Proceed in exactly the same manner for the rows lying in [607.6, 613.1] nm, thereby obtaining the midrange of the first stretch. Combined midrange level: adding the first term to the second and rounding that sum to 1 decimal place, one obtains 20.3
